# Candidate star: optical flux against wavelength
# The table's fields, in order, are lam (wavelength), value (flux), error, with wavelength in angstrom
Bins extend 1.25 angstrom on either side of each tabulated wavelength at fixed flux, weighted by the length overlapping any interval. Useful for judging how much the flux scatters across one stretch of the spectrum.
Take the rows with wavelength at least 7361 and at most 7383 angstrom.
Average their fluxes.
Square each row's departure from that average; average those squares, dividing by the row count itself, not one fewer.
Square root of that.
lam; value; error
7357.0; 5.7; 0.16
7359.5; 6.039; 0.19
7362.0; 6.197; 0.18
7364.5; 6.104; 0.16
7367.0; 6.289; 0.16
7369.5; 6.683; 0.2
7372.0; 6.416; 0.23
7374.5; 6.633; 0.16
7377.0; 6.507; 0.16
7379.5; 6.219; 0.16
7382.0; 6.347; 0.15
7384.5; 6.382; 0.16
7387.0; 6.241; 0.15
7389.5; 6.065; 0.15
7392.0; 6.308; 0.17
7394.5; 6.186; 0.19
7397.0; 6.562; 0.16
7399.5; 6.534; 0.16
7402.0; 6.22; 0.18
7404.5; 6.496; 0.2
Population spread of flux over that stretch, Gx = 0.19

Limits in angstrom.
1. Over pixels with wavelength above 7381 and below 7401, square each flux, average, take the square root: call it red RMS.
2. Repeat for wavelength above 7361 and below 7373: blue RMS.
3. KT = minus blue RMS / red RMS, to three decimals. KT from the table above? -1.002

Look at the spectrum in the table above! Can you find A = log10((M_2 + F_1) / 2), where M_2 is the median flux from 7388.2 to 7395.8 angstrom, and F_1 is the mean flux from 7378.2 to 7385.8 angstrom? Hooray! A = 0.796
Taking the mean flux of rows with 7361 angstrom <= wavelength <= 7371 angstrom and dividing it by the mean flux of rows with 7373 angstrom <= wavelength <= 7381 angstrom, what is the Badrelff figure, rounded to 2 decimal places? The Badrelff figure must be 0.98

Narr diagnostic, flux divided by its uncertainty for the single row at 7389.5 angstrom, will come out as 40.4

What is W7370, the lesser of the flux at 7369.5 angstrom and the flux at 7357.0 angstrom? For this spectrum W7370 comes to 5.70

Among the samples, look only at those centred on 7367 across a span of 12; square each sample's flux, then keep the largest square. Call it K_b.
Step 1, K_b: 44.7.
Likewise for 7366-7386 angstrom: 44.7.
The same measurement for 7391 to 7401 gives 43.1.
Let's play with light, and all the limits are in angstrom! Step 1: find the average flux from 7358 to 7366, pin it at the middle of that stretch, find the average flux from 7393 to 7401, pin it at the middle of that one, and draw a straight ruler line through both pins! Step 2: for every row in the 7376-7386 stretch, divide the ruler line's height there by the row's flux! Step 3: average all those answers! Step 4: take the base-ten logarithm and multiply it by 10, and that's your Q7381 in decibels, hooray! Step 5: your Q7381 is -0.06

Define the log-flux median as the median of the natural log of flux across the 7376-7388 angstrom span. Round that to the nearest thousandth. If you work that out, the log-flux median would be 1.848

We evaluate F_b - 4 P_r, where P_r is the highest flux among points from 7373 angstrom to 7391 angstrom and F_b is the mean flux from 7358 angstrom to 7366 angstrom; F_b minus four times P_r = -20.4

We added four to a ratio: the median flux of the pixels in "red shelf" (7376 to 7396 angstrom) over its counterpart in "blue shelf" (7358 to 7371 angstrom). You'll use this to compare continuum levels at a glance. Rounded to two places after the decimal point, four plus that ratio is 5.01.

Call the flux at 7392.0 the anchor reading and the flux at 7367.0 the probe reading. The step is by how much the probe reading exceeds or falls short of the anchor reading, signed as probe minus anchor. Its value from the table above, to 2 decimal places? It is -0.02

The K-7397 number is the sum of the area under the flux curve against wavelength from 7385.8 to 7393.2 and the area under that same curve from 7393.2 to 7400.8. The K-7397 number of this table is 94.7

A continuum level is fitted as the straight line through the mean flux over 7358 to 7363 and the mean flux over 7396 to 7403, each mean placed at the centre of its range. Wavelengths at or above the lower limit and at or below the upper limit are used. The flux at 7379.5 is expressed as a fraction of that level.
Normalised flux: 0.99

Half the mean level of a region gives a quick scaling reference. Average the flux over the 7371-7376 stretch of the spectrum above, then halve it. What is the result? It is 3.26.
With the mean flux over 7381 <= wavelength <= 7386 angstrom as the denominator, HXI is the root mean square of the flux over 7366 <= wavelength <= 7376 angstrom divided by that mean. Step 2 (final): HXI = 1.02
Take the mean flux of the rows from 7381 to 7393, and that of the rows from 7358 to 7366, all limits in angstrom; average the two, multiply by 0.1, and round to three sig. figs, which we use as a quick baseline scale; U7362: 0.619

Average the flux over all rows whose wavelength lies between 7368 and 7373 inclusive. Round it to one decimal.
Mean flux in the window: 6.5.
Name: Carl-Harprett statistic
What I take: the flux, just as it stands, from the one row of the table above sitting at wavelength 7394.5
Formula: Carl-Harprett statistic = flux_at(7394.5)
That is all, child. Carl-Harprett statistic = 6.186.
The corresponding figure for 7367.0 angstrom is 6.289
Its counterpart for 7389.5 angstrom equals 6.065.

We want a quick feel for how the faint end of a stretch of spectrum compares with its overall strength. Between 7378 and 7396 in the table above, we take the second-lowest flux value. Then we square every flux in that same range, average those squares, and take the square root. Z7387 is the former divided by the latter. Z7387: 0.990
